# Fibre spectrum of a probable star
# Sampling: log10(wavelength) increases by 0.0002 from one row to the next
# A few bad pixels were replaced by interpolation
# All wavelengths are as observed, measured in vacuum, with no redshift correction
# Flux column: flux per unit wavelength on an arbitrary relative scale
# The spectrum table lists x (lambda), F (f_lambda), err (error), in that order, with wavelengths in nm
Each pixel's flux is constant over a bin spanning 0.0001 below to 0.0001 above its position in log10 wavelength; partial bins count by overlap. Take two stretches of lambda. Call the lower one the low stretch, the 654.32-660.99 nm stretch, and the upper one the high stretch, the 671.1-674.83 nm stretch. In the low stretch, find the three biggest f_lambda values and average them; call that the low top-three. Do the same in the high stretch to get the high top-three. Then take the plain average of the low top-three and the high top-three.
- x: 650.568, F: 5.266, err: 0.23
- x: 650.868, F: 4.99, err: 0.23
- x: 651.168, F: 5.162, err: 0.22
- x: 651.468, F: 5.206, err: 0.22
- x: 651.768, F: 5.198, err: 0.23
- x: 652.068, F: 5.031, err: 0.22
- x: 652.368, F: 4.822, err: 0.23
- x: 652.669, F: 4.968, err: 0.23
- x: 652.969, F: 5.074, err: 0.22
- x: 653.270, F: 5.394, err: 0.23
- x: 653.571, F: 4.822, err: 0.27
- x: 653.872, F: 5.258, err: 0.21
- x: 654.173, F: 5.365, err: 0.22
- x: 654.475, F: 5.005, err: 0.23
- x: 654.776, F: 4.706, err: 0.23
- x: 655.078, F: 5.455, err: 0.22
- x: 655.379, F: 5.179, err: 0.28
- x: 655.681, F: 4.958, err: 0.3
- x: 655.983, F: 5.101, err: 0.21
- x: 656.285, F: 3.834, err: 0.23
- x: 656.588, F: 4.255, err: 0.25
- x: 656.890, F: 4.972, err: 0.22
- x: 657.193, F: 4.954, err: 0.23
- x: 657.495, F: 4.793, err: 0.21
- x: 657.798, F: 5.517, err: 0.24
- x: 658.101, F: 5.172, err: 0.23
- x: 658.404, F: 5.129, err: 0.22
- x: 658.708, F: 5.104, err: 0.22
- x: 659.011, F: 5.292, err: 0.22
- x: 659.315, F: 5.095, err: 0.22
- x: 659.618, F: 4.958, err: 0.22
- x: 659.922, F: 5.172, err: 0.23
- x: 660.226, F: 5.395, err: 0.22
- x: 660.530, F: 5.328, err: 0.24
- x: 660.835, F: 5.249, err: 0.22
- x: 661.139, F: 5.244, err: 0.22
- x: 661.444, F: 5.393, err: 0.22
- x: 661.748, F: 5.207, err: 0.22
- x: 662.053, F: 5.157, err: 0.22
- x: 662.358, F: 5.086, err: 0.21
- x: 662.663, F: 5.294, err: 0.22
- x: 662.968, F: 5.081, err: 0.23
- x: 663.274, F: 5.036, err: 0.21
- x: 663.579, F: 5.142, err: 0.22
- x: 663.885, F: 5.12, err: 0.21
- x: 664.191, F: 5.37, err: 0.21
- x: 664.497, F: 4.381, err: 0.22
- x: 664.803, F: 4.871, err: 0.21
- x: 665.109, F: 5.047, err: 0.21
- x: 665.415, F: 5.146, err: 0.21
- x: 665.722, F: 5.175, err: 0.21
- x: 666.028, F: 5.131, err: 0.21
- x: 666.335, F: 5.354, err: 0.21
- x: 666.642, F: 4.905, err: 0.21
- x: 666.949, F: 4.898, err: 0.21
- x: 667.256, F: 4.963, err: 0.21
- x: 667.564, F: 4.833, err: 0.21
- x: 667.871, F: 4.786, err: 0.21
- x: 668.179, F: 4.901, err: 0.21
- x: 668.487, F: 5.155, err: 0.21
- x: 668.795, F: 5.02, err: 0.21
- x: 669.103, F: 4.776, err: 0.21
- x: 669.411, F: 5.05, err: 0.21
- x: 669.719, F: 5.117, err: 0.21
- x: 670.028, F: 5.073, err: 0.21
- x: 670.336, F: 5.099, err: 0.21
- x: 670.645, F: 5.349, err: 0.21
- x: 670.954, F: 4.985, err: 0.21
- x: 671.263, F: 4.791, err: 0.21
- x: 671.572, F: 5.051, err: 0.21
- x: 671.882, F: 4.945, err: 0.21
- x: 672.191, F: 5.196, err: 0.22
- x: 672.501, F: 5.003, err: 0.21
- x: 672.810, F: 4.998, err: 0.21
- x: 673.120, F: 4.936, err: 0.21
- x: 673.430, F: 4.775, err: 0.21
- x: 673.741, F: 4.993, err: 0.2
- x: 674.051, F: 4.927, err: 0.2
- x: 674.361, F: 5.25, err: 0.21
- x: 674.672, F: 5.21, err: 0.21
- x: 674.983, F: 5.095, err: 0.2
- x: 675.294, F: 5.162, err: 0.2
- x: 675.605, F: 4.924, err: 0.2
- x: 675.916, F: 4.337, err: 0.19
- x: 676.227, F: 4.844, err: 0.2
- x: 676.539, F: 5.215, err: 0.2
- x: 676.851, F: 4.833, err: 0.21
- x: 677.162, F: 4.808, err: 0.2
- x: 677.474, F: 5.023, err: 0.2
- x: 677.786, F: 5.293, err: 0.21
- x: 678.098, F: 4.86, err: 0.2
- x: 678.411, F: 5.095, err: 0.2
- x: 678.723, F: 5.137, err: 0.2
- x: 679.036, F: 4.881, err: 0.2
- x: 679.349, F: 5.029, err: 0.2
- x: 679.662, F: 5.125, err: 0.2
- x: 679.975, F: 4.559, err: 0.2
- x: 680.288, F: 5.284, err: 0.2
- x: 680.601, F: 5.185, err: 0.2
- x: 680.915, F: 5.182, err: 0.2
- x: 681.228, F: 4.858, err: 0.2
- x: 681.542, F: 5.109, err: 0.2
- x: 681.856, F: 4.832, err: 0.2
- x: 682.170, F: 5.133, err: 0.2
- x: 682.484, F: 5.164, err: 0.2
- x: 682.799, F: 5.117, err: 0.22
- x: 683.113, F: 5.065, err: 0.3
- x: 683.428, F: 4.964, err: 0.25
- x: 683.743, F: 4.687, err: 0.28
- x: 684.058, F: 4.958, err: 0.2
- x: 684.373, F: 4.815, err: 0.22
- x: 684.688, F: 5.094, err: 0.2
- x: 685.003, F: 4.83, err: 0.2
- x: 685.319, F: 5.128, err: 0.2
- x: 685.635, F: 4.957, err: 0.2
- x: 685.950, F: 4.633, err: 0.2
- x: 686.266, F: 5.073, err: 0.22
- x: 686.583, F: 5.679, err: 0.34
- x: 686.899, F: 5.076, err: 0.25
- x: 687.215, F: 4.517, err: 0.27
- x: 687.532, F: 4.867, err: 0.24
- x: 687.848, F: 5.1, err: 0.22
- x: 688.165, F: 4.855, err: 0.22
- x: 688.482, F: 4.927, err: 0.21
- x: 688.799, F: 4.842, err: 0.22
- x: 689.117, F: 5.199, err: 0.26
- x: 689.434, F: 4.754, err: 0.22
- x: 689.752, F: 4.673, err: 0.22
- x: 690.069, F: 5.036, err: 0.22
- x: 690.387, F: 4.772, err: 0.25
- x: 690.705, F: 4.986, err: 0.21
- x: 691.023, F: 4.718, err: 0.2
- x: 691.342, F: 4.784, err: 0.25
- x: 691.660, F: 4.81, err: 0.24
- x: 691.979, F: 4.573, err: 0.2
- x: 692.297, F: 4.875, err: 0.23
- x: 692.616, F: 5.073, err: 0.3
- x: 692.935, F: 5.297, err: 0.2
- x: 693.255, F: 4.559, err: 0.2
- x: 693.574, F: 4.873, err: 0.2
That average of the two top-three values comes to 5.34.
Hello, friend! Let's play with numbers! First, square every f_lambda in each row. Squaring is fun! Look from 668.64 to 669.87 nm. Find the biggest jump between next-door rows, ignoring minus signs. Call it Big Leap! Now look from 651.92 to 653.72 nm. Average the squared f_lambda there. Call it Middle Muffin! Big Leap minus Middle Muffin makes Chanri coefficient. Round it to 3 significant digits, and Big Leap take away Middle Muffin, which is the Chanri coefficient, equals -22.5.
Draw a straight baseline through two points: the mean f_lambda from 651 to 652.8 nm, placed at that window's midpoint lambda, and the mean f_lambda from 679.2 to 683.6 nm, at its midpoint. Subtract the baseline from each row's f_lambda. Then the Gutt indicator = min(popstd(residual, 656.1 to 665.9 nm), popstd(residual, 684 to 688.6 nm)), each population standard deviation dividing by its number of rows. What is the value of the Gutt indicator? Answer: 0.254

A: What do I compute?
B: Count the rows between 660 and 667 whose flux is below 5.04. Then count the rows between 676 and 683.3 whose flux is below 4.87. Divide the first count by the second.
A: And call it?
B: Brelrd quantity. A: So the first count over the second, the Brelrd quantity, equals 0.71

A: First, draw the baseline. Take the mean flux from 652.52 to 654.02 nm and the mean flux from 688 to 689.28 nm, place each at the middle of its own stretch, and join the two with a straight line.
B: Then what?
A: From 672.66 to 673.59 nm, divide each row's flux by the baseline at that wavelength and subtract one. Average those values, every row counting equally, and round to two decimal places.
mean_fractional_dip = -0.02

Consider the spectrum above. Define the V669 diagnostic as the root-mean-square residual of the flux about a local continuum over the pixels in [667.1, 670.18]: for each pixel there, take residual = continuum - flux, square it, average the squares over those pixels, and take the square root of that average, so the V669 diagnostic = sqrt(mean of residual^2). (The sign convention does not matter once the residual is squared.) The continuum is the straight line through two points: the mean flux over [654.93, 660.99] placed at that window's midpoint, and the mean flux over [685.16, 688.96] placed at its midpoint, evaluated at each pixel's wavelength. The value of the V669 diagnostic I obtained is 0.14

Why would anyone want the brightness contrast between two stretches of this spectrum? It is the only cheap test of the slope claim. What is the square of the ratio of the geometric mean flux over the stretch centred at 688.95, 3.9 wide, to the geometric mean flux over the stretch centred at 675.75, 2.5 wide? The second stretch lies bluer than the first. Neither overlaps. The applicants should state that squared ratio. 0.972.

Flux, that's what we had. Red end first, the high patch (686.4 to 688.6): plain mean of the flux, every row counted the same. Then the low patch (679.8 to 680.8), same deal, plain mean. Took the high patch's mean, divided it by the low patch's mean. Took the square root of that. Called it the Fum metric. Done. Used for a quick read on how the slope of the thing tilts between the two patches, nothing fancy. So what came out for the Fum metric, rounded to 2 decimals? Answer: 1.00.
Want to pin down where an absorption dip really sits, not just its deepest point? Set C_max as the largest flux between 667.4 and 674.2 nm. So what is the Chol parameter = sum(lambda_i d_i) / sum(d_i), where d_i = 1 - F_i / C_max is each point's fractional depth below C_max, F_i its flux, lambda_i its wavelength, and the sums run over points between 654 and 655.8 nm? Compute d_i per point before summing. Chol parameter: 655.01 nm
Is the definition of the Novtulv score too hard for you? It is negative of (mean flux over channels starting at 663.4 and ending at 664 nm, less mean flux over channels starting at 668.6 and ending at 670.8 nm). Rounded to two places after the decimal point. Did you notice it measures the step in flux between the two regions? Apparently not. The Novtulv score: -0.06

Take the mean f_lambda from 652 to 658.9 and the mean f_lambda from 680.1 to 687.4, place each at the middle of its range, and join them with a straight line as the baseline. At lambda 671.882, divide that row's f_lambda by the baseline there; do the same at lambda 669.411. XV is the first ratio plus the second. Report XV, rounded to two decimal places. 2.00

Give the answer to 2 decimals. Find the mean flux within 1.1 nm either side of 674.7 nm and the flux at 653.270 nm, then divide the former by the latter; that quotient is 0.94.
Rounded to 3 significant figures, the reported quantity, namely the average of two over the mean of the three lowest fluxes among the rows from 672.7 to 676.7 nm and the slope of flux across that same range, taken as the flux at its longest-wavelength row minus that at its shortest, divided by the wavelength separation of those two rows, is 0.244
